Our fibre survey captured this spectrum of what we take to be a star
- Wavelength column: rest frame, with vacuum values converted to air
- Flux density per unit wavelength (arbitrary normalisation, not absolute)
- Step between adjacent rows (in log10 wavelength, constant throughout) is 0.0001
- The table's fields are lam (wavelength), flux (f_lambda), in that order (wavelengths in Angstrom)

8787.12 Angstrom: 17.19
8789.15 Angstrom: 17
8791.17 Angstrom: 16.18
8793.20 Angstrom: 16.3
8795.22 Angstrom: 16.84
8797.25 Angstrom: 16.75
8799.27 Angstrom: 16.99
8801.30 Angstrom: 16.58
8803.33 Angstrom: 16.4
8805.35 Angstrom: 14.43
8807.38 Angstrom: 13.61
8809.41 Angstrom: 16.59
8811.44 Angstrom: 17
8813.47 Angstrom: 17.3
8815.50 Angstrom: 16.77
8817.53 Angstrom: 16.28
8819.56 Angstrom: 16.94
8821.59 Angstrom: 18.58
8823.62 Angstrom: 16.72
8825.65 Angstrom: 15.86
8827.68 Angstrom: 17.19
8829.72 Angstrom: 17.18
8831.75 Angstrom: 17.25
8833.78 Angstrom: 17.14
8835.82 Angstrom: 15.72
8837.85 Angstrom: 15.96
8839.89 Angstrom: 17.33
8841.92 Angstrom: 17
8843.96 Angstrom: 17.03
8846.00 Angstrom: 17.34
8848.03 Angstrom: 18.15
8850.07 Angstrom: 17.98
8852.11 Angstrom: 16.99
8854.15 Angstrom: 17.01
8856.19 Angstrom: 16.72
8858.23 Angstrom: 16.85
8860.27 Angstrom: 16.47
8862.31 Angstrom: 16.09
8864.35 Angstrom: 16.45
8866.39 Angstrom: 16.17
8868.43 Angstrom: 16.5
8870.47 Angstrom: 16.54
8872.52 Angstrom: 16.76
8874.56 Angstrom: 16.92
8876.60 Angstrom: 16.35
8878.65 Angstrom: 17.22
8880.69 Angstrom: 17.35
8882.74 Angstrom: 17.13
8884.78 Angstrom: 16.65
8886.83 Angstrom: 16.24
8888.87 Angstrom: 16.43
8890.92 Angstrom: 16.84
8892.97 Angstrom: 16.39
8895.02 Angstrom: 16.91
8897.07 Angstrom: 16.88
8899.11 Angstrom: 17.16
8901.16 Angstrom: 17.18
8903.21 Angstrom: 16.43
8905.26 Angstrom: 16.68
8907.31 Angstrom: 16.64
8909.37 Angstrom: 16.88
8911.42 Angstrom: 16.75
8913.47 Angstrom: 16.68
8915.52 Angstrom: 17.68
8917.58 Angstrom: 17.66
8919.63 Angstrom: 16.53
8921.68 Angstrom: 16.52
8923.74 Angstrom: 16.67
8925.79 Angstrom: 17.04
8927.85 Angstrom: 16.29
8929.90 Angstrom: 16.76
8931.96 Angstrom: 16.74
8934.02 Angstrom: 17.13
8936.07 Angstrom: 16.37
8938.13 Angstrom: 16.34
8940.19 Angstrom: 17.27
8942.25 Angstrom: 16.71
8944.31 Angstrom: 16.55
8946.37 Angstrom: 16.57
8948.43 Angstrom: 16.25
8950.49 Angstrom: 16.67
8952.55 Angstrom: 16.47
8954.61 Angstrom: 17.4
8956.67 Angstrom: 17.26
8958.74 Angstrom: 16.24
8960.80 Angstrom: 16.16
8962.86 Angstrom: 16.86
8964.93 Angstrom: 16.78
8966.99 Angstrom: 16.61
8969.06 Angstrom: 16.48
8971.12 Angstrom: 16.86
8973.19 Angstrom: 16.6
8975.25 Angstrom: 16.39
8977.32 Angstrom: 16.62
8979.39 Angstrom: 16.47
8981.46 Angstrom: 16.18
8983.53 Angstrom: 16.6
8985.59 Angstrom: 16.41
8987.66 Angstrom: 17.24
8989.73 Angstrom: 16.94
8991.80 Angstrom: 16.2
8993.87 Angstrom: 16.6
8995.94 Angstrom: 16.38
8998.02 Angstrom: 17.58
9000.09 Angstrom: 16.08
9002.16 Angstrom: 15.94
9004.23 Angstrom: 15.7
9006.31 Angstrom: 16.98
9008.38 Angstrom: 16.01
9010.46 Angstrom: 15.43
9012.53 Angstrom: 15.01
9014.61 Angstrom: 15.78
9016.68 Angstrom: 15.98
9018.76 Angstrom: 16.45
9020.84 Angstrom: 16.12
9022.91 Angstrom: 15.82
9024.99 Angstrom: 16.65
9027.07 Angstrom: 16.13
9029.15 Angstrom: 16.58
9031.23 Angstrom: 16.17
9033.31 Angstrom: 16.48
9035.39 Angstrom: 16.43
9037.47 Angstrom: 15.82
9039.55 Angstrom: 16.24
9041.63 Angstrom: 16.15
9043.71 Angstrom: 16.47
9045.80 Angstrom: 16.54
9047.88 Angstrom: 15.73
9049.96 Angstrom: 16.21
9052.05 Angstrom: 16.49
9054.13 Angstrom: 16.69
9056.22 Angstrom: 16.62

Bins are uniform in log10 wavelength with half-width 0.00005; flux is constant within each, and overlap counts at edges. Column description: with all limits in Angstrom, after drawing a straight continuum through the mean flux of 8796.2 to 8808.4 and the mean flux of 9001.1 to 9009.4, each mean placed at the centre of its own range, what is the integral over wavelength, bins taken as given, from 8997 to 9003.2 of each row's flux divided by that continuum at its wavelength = 6.4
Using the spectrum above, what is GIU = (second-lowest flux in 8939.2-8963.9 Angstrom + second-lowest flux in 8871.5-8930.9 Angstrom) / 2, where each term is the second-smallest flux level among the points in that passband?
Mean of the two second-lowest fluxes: 16.3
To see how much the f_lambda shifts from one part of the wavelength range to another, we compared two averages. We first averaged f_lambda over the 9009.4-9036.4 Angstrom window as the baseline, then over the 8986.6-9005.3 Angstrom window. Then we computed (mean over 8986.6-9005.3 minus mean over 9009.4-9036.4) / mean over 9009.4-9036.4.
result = 0.027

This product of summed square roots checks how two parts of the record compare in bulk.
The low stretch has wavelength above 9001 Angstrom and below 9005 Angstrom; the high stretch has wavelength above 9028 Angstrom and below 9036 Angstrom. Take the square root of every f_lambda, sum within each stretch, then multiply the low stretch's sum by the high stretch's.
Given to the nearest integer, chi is 129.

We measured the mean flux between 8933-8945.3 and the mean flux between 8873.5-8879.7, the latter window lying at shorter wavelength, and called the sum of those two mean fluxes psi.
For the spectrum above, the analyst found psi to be 33.6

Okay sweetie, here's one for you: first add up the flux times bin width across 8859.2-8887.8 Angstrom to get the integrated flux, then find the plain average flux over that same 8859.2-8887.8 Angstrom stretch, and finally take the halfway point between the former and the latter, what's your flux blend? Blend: 246.2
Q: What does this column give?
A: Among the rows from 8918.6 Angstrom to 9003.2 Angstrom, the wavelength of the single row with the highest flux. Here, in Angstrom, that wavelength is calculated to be 8998.02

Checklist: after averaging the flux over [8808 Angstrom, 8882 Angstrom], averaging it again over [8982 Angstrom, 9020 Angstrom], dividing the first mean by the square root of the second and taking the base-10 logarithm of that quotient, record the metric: 0.621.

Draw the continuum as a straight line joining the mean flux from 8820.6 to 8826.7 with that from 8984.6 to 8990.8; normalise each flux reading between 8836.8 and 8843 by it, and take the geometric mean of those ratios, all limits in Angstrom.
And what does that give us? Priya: 0.98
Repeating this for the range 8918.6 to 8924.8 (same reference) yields 0.98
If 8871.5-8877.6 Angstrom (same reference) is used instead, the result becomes 0.98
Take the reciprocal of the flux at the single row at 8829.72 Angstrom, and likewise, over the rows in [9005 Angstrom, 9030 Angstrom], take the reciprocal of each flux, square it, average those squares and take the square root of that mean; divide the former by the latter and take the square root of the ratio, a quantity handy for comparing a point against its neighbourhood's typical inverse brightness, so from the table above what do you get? 0.967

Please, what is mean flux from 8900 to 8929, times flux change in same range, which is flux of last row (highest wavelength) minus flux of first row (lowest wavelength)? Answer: -15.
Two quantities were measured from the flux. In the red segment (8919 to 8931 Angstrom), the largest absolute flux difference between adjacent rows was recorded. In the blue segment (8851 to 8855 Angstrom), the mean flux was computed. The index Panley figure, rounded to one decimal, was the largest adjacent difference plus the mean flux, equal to 17.8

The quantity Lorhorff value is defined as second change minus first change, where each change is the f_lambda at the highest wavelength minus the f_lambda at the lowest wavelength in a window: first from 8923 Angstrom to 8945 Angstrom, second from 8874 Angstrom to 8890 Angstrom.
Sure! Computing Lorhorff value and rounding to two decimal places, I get -0.37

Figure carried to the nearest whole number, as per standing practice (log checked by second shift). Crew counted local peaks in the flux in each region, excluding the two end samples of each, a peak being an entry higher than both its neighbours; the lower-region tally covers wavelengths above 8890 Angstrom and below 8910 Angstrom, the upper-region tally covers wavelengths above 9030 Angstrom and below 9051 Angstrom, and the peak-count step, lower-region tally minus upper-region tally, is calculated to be 0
